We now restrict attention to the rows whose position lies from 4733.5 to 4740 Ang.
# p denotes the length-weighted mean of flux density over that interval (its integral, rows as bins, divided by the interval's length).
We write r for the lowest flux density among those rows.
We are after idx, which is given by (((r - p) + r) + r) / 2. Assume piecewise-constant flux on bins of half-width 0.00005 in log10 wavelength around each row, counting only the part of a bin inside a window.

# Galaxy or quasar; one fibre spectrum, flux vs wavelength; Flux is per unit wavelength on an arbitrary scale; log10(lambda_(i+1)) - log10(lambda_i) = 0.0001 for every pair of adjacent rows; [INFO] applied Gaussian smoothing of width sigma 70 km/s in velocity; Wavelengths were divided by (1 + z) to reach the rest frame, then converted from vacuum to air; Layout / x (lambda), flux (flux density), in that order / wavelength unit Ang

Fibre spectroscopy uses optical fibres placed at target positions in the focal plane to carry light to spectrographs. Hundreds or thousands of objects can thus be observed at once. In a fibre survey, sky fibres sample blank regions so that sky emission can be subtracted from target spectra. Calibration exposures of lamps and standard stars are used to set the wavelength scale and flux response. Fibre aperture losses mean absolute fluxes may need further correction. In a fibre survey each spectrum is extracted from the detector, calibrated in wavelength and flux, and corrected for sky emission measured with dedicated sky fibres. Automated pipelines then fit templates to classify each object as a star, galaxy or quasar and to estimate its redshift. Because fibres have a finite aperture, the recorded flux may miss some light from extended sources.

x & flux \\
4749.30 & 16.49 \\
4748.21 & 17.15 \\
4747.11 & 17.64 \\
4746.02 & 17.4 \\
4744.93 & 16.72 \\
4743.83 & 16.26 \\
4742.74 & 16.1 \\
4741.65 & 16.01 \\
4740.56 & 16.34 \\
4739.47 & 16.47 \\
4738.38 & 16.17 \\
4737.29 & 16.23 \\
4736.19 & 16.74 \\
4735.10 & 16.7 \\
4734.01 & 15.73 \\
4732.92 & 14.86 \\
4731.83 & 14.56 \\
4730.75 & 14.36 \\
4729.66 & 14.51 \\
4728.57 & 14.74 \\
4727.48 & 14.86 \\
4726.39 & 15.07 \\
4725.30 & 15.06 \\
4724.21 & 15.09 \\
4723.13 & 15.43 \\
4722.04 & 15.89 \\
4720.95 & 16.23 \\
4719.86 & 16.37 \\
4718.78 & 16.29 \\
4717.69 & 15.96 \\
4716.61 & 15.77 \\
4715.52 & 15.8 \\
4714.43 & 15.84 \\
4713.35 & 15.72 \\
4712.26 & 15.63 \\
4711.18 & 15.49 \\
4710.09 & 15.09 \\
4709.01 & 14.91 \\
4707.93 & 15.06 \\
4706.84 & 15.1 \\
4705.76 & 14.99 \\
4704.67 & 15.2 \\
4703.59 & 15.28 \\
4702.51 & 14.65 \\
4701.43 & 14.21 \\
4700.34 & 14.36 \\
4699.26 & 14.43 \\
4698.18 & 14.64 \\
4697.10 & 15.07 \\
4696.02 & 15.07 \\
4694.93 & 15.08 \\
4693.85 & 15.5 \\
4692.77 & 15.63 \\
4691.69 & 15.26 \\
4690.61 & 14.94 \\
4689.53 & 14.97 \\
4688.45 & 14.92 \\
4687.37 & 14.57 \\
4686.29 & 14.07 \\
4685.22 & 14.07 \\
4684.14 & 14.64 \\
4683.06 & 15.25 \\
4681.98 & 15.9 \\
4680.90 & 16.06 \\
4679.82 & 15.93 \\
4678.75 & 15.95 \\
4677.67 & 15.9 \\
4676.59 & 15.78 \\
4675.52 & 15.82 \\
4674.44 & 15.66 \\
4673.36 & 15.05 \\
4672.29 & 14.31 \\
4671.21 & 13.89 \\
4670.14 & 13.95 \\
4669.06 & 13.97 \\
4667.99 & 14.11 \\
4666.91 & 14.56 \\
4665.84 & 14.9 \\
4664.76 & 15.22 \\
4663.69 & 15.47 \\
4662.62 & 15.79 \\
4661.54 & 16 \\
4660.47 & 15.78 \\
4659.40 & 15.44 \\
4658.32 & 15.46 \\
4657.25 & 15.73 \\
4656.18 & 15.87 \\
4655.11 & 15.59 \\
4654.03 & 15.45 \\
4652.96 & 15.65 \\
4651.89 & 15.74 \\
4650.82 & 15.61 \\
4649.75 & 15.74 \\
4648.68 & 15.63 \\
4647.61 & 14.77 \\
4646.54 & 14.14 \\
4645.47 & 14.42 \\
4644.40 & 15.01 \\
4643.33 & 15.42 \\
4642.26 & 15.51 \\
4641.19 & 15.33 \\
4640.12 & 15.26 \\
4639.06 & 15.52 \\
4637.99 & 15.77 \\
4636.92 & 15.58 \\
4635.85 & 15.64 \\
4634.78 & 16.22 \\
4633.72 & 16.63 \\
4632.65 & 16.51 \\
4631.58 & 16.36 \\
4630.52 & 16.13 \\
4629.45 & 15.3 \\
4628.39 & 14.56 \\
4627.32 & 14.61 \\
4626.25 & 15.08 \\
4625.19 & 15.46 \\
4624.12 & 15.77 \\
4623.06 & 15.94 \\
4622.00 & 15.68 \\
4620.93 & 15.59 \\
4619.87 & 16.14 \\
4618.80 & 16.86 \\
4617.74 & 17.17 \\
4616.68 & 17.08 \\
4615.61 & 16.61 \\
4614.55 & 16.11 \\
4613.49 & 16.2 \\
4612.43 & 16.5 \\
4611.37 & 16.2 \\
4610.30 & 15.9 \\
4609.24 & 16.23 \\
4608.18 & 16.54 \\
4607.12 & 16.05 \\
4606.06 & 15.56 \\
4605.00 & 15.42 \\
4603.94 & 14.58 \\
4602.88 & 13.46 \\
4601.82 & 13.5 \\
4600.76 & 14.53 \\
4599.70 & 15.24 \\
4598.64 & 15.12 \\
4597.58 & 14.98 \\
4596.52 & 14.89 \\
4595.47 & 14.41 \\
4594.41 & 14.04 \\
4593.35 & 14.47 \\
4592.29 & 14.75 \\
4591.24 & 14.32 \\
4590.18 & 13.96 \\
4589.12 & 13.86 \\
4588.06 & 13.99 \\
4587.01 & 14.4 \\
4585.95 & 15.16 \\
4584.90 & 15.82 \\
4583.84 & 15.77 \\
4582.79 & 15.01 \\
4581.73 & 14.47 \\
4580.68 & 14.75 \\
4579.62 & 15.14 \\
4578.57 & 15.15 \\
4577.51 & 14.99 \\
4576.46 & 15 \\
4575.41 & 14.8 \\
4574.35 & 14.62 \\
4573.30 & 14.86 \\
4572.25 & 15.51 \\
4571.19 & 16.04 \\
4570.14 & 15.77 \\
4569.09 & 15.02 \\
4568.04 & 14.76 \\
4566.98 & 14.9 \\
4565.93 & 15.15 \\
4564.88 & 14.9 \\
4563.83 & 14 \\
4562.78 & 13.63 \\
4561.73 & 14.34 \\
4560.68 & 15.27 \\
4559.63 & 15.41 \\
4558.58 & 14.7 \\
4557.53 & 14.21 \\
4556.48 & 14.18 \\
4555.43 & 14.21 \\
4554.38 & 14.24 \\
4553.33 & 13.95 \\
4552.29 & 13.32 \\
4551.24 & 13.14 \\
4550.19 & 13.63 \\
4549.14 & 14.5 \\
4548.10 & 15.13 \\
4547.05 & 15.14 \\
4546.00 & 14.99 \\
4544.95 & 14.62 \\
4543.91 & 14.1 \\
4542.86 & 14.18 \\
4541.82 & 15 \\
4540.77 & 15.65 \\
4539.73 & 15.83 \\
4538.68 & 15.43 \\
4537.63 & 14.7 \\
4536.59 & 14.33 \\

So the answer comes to 15.4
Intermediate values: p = 16.3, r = 15.73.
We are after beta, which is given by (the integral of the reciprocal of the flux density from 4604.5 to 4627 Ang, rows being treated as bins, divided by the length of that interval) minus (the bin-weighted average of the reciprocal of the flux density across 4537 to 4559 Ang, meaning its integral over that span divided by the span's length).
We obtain -0.0068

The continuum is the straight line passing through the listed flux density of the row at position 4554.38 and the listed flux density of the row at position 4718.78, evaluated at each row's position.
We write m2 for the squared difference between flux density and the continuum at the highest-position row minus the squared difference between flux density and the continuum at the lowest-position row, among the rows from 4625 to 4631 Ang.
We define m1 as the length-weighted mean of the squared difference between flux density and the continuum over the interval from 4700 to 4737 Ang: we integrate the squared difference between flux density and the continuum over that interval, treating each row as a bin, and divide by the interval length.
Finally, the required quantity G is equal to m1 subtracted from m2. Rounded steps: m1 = 1.3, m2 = 0.8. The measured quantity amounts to -0.51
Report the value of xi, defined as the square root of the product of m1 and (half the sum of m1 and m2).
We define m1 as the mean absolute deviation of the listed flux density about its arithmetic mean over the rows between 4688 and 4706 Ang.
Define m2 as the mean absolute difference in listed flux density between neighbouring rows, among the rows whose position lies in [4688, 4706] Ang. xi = 0.28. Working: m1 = 0.30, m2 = 0.22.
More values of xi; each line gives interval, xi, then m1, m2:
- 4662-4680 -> 0.57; 0.69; 0.25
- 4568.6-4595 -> 0.45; 0.48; 0.36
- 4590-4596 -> 0.25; 0.22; 0.37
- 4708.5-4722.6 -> 0.27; 0.31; 0.17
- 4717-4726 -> 0.39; 0.45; 0.25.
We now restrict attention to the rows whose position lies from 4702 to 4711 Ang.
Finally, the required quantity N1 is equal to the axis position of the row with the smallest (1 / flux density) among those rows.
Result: 4703.59 Ang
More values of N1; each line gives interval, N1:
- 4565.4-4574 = 4571.19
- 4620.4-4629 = 4623.06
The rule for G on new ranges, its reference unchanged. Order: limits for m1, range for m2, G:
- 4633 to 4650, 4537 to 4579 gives -0.51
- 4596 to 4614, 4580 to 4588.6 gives -0.58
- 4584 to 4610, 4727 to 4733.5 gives -0.42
